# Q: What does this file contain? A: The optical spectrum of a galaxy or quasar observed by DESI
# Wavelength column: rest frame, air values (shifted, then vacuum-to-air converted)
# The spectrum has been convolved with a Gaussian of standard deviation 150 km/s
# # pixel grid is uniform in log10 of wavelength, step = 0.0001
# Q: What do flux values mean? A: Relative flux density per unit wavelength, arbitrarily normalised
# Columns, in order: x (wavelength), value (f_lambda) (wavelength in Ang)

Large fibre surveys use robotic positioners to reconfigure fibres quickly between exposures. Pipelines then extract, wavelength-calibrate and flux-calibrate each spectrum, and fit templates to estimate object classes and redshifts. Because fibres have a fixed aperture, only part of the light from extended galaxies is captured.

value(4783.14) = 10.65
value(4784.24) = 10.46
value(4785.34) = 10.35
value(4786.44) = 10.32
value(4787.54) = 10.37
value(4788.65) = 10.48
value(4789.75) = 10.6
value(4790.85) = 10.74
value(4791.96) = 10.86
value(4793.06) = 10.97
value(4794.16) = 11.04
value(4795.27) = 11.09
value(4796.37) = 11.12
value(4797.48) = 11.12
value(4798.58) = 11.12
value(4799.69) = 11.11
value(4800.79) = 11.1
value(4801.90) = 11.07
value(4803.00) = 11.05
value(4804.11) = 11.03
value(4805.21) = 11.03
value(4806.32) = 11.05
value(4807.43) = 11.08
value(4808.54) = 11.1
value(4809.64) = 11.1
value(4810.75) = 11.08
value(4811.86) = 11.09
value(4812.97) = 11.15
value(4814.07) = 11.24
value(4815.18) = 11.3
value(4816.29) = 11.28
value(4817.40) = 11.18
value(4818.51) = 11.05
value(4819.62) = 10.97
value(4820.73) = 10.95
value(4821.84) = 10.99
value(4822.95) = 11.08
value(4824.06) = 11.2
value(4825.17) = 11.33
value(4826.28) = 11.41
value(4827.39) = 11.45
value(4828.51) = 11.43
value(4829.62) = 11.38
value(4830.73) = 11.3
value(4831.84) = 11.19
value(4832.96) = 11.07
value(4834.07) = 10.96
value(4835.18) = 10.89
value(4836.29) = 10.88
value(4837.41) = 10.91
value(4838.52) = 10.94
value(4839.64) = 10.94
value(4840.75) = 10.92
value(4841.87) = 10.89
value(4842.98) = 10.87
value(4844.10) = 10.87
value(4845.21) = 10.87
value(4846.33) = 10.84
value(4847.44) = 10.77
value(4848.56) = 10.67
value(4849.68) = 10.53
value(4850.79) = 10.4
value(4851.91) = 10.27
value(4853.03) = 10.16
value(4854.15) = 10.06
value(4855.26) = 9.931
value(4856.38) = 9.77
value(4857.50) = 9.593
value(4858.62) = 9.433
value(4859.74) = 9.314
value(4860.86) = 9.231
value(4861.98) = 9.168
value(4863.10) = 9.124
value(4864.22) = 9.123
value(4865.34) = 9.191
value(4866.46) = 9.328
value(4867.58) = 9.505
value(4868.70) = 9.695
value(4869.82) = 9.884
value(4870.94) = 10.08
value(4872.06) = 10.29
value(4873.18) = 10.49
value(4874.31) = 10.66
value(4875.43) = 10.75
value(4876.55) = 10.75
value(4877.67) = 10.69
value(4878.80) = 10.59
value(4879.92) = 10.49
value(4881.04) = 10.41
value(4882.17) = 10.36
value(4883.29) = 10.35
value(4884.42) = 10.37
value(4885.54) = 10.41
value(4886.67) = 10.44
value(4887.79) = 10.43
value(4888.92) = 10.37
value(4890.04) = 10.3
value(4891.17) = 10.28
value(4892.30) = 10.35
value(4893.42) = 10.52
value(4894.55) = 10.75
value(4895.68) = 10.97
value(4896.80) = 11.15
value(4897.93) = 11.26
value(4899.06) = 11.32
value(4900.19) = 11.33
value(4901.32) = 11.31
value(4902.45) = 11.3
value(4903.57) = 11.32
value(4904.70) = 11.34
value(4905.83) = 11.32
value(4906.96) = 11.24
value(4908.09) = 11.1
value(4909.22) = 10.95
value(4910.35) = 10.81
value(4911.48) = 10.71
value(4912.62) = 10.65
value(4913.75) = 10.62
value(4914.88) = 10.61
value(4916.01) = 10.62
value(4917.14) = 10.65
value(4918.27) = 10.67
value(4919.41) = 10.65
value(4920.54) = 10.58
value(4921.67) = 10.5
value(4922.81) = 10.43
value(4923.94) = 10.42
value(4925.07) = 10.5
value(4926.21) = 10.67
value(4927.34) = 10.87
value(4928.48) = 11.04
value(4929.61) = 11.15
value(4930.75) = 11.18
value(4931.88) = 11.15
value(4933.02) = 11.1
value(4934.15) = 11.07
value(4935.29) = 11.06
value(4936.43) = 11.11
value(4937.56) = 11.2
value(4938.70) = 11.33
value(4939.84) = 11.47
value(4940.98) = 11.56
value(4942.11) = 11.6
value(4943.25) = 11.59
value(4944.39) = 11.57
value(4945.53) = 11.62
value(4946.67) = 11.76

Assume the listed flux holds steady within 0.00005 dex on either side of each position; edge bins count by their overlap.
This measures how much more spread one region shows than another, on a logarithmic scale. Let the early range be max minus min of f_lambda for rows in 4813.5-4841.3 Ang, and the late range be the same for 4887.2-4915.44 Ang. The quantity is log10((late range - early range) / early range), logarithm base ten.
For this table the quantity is -0.07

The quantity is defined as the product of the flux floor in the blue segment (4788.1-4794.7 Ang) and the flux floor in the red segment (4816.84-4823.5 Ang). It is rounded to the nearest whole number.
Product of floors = 115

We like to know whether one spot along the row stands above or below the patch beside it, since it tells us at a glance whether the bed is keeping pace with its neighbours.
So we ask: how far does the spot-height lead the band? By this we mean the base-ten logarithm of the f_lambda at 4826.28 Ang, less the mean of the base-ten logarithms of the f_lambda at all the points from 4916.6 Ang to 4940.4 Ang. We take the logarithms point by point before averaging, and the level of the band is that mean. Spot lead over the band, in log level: 0.020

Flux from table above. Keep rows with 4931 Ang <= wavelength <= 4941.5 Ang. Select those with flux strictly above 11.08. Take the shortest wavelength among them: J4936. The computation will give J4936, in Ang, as 4931.88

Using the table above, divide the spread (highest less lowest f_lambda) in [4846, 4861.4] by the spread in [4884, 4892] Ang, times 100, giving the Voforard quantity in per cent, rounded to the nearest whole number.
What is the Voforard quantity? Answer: 1006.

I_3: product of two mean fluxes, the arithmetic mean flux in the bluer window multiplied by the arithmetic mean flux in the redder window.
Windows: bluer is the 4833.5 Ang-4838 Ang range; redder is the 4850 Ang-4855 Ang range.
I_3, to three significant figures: 112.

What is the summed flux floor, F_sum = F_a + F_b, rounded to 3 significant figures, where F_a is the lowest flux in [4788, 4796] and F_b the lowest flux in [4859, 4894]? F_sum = 19.6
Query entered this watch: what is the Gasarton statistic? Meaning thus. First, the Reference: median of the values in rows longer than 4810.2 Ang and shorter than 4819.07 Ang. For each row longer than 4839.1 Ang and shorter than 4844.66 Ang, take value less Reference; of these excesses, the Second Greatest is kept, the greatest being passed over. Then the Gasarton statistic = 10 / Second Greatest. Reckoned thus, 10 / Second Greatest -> -41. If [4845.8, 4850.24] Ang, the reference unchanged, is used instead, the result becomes -25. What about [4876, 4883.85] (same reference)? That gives -21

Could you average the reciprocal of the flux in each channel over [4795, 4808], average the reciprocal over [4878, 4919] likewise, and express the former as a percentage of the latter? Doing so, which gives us 97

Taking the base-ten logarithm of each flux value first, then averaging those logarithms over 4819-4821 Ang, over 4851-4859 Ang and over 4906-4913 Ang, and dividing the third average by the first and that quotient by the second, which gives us 1.00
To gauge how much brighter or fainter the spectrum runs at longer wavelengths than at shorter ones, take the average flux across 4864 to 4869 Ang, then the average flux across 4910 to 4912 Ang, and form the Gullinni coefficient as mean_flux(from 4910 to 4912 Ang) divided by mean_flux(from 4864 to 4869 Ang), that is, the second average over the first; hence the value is 1.15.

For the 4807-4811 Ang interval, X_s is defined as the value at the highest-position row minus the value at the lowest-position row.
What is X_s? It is 0.00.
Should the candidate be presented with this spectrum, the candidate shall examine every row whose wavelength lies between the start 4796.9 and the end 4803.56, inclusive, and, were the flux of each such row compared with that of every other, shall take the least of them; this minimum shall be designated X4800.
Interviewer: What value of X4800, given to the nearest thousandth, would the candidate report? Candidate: 11.050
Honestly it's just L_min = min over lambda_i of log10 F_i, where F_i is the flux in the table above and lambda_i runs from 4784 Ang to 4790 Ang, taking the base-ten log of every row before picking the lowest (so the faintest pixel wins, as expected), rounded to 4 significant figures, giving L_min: 1.014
